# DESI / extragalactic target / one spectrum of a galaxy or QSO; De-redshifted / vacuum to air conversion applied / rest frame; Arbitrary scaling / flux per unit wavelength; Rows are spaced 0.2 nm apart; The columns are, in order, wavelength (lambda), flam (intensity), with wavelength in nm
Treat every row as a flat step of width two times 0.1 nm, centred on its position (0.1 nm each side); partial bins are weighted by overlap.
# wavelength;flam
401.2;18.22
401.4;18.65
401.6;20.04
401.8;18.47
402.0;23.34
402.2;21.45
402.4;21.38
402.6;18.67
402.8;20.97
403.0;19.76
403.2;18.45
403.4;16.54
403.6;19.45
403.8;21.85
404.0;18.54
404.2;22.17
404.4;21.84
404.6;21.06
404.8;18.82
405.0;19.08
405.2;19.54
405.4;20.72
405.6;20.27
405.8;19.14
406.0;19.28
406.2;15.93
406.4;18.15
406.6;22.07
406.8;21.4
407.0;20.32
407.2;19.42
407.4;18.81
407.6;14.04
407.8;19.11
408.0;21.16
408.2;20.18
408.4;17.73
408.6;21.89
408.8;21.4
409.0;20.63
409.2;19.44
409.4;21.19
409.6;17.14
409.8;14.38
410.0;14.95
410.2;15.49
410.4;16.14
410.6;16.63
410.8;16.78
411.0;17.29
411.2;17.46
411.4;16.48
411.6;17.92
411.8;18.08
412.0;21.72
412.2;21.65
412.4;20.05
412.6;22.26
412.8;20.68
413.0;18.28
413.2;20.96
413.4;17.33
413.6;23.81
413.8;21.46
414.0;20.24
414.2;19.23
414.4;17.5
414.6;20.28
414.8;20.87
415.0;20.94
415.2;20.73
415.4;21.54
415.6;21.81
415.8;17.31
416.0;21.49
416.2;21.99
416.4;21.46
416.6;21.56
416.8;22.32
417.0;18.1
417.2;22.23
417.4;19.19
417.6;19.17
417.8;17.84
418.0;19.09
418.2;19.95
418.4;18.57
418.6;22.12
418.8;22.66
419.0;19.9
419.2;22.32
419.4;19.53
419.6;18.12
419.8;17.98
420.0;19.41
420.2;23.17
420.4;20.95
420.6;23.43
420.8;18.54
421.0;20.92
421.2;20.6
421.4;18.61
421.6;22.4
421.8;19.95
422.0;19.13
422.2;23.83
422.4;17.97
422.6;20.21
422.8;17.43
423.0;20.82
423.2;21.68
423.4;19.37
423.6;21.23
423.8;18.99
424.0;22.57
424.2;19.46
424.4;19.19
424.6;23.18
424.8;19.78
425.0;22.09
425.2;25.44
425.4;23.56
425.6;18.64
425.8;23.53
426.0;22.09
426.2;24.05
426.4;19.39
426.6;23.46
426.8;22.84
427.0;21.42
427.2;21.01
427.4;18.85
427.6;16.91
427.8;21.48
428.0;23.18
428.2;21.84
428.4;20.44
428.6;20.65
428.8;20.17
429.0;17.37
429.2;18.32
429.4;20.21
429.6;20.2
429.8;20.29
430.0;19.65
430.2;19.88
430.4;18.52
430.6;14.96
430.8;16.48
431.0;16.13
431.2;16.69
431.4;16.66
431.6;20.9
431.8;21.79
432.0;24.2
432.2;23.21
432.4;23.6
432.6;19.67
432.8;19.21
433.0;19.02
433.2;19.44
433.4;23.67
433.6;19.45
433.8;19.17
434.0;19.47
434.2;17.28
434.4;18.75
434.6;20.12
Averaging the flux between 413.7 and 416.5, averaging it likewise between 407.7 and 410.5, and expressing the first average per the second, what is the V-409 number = 1.10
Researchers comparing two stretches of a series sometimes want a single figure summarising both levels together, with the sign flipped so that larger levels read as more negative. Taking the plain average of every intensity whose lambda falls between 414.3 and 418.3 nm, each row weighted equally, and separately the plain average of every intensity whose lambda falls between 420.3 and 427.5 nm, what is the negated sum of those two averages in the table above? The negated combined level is -41.3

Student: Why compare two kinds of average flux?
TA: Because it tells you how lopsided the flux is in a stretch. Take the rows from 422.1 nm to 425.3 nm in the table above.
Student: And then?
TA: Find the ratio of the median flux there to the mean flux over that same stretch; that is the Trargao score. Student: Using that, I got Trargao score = 0.98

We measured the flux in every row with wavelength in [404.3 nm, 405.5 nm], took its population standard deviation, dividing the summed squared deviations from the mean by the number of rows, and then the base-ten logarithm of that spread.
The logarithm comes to 0.04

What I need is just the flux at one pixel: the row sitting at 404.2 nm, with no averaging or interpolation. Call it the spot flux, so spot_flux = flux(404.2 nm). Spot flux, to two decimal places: 22.17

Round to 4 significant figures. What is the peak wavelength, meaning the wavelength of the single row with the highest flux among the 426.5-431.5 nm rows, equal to 426.6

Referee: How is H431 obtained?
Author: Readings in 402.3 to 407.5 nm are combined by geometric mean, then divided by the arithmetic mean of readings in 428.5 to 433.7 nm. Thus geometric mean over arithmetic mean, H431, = 1.00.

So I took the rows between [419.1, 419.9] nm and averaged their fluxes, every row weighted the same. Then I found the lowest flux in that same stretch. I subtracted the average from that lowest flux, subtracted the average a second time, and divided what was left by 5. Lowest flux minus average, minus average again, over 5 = -4.20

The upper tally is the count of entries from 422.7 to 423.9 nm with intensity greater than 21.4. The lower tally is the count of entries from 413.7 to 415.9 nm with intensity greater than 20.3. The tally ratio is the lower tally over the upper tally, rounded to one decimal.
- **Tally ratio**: 6.0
